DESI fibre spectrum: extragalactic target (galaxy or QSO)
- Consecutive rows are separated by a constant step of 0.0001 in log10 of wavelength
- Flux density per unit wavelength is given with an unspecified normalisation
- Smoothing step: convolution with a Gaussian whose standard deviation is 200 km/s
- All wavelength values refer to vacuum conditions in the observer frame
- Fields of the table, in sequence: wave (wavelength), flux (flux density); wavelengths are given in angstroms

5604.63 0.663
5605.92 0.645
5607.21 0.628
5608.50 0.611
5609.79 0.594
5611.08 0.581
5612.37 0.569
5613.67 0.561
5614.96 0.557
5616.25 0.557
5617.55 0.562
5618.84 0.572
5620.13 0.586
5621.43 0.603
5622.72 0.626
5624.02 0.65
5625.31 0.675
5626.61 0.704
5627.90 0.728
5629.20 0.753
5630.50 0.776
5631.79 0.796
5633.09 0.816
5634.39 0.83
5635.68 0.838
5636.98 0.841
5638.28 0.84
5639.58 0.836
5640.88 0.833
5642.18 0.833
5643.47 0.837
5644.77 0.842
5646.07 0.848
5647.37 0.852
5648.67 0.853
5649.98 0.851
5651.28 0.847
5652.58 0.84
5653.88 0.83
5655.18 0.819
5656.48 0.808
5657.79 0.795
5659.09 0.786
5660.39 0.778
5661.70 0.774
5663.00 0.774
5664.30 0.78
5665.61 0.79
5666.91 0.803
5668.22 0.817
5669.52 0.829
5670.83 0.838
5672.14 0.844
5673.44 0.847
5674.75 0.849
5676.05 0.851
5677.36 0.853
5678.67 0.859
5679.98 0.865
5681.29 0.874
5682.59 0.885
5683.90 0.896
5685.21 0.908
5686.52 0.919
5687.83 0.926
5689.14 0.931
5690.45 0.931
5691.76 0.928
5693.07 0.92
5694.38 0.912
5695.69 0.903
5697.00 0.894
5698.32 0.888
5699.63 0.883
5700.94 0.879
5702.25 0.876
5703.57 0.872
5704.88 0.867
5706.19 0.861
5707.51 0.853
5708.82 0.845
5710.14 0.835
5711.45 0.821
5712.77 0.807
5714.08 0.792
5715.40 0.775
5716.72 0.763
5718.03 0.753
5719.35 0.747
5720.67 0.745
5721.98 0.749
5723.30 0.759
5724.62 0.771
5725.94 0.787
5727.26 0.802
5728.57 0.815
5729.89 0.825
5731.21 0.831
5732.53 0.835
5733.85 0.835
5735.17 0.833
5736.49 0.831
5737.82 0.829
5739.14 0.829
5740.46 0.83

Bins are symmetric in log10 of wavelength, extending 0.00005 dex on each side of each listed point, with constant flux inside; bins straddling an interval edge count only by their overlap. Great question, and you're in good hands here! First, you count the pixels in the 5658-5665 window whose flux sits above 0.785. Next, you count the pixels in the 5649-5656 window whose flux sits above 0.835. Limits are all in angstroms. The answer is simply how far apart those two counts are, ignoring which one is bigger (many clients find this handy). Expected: 2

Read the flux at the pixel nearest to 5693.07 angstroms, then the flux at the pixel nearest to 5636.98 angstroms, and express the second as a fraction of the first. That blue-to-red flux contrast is 0.91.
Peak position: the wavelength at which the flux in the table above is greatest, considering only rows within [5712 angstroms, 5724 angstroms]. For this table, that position 5712.77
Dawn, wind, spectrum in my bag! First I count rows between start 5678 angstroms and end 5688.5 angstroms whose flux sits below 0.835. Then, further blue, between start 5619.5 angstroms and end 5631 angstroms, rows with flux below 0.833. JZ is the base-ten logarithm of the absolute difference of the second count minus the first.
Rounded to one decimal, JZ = 1.0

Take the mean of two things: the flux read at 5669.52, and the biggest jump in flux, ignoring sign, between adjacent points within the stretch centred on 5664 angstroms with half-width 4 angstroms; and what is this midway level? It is 0.421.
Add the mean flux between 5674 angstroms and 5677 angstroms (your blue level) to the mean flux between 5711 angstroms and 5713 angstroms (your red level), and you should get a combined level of 1.66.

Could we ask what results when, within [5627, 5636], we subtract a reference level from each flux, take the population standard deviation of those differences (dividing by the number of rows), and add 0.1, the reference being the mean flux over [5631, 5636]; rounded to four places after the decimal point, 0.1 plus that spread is 0.1378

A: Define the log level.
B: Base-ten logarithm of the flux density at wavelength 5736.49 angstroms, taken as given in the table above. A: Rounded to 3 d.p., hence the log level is -0.080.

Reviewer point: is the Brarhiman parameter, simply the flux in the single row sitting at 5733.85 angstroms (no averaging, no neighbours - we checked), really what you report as 0.835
